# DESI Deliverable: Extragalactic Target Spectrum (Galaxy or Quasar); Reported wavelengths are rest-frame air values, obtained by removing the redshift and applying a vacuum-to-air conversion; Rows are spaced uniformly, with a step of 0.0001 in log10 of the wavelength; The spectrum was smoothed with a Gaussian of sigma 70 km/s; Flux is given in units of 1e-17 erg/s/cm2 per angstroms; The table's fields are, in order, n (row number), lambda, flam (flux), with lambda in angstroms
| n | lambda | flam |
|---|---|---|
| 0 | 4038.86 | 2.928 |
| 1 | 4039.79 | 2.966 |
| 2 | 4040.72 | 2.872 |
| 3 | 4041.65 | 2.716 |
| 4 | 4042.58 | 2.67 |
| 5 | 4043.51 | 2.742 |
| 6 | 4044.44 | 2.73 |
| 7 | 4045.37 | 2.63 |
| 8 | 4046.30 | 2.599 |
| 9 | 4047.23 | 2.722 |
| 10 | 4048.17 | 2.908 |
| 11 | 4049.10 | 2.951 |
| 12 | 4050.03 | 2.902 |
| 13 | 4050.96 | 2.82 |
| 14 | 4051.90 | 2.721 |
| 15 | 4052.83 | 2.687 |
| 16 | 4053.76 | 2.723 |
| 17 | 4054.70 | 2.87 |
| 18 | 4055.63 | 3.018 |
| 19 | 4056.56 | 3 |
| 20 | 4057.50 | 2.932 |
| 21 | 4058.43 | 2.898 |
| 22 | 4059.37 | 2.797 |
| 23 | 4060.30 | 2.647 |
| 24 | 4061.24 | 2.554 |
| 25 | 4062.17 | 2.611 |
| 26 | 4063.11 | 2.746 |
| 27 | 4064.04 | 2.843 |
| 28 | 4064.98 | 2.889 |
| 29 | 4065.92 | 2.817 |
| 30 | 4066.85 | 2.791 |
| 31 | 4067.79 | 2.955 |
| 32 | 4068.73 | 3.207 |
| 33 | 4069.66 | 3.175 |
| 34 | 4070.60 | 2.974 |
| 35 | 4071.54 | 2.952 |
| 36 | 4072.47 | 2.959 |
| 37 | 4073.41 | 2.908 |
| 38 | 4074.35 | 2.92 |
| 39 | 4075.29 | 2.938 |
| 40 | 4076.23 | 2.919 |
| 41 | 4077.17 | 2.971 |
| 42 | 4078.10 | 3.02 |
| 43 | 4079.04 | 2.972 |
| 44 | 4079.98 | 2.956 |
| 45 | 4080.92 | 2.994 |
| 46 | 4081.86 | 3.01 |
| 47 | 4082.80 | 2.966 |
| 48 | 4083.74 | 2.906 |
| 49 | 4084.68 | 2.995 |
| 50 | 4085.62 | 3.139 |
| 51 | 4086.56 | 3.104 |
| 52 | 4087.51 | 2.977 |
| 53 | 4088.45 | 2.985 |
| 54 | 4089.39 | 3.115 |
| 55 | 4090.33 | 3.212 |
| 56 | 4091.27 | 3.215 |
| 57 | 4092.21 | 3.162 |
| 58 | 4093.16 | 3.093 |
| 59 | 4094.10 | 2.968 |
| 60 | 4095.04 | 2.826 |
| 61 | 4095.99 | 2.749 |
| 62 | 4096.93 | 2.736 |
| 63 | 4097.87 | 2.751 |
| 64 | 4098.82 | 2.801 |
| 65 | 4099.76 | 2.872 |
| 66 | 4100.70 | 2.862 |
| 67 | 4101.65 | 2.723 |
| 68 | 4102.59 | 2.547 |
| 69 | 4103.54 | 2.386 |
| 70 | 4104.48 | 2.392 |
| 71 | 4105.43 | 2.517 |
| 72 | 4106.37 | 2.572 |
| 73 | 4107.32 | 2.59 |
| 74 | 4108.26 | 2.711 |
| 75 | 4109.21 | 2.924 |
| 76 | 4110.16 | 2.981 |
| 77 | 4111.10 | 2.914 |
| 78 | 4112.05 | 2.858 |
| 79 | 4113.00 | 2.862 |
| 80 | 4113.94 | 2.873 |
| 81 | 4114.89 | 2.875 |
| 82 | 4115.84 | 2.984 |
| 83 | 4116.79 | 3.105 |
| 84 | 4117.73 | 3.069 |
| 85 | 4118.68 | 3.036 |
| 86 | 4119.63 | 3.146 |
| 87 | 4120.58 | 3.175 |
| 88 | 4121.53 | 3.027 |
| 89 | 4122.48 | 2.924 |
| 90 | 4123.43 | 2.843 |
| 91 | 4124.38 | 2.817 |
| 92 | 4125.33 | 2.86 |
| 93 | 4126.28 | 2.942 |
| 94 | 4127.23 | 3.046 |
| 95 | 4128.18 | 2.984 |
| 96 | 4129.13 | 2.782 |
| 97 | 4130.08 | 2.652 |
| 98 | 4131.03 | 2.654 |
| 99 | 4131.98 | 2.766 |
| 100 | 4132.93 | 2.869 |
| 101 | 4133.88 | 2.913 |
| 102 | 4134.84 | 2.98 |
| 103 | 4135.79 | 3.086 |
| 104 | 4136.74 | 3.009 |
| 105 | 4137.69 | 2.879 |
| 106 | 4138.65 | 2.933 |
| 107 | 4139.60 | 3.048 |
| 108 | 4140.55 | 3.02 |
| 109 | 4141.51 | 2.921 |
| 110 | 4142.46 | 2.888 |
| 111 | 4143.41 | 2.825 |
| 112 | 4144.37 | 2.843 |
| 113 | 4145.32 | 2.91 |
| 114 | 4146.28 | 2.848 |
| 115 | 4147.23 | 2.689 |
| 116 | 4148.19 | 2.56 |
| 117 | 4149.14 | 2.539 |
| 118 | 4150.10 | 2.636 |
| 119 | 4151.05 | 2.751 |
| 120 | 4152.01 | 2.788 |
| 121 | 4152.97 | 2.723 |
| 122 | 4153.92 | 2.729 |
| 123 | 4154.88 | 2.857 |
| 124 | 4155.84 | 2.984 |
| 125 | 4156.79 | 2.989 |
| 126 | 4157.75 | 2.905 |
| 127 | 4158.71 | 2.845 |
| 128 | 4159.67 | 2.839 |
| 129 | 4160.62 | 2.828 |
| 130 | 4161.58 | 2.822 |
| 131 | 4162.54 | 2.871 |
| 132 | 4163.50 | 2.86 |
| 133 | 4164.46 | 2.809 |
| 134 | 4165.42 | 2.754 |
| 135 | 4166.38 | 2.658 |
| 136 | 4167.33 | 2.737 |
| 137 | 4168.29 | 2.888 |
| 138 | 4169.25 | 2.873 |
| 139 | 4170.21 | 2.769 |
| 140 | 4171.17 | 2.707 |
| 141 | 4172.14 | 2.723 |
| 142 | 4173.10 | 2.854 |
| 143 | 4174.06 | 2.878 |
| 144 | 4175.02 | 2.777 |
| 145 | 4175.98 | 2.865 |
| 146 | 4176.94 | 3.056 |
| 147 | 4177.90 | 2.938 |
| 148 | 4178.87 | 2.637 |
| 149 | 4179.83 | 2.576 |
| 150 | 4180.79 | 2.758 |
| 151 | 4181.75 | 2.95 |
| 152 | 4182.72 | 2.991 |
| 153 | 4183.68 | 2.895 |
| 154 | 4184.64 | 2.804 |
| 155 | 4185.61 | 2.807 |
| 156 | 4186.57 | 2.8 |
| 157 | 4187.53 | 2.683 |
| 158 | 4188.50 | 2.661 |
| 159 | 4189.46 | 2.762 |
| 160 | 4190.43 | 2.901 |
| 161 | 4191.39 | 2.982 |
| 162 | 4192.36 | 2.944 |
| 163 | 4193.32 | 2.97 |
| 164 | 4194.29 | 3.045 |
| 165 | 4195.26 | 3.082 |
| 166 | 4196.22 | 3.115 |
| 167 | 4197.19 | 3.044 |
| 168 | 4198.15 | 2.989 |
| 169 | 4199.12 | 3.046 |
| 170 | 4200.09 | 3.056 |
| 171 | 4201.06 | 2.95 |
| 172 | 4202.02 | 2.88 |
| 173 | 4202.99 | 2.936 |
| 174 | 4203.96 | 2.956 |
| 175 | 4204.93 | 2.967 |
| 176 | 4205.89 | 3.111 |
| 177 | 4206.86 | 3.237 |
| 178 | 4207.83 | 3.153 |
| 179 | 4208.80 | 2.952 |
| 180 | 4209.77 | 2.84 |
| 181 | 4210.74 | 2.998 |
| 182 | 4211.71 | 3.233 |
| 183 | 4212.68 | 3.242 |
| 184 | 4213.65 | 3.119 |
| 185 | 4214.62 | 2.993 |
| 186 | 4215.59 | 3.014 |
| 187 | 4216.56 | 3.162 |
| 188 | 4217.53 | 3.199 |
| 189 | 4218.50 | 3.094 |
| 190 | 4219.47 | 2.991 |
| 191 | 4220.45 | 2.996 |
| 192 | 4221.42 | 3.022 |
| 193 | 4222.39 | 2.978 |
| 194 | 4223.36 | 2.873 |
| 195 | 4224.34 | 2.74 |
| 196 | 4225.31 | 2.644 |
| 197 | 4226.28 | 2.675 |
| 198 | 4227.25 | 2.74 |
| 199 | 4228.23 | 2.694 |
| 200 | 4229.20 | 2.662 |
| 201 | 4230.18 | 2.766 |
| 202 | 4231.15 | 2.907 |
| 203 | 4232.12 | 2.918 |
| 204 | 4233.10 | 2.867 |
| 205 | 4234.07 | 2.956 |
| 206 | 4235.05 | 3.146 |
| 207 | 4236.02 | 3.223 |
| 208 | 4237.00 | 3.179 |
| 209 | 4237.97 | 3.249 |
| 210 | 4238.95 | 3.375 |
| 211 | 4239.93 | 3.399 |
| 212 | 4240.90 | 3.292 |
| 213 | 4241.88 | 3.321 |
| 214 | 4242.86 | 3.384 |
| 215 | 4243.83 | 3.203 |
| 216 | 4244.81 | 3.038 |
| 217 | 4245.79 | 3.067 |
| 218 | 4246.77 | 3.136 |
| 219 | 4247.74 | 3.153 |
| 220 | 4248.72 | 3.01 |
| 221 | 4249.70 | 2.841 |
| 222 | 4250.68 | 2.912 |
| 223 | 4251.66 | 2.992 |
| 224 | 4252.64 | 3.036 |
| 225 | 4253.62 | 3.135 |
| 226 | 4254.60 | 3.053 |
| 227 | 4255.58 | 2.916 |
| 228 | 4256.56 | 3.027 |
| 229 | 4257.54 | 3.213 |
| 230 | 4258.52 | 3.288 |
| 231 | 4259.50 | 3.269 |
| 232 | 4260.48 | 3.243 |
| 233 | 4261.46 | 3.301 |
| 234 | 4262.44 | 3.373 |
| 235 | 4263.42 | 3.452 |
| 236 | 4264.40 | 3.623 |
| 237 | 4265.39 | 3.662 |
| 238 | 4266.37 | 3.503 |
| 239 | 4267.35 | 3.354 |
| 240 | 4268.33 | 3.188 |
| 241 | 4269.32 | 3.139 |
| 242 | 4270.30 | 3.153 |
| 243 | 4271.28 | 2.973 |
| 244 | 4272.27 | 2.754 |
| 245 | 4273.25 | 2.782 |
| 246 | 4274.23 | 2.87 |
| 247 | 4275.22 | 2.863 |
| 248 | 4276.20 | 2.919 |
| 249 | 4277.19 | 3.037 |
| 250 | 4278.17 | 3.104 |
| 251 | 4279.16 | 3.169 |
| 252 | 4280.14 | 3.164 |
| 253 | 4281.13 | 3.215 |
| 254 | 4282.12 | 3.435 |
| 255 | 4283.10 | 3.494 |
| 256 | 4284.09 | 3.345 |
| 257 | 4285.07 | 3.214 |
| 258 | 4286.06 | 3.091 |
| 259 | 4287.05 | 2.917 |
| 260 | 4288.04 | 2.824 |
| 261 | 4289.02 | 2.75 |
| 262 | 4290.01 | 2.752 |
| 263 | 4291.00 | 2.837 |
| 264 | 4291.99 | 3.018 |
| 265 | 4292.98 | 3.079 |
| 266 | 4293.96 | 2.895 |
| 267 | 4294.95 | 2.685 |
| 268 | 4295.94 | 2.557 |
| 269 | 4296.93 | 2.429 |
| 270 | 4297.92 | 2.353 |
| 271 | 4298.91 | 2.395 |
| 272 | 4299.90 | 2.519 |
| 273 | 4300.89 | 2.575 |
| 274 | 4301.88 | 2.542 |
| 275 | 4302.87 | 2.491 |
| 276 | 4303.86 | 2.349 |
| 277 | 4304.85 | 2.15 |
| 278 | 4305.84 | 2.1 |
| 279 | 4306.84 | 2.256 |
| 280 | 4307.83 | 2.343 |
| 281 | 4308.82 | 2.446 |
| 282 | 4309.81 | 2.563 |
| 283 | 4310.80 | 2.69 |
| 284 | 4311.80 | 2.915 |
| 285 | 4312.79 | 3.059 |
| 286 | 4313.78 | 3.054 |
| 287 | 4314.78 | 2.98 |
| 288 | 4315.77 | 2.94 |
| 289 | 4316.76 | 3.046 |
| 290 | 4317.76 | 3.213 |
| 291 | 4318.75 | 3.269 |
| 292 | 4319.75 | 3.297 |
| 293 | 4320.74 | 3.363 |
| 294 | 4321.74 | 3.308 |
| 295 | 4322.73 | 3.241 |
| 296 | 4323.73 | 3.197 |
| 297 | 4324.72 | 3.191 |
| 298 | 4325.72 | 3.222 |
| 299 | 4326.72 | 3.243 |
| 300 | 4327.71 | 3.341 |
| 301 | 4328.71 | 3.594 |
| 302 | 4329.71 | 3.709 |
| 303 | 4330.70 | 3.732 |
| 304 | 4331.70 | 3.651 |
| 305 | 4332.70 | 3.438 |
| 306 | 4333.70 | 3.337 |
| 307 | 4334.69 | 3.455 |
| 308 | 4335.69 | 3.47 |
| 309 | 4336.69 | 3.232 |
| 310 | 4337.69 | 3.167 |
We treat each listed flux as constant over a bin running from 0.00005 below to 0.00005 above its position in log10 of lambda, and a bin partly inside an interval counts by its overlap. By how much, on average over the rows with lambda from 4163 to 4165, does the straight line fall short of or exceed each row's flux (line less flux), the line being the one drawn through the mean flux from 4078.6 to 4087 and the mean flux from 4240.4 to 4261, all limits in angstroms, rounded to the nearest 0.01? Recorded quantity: 0.23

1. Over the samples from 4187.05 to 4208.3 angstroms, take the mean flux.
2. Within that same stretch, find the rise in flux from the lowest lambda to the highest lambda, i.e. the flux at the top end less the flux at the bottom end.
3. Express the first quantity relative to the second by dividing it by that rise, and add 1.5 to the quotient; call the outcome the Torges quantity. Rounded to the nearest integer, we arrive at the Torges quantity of 8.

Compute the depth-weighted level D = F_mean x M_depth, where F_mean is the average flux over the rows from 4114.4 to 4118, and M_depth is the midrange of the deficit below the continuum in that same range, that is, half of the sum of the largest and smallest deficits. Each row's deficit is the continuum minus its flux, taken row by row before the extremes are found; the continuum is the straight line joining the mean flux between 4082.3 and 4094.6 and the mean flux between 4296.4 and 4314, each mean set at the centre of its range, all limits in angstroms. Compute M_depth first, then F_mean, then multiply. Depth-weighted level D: 0.01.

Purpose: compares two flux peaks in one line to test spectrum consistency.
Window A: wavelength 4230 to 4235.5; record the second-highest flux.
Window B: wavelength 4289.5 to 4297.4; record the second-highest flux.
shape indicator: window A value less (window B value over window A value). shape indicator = 1.94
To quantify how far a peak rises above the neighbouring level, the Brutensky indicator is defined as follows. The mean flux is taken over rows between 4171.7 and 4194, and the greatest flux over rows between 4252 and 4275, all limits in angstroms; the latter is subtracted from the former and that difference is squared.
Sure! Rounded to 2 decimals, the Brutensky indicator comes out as 0.68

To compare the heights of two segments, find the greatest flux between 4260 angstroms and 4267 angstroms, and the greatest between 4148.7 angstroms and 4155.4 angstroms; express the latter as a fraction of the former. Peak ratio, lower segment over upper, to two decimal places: 0.78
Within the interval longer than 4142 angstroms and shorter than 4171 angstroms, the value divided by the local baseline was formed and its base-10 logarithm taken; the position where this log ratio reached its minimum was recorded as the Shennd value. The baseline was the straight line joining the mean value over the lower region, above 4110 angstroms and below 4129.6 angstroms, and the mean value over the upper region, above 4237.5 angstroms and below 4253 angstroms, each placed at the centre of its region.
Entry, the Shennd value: 4149.14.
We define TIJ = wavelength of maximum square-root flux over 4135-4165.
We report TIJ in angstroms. 4135.79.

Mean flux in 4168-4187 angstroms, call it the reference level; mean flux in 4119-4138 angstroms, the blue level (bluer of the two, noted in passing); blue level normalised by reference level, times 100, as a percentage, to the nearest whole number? 103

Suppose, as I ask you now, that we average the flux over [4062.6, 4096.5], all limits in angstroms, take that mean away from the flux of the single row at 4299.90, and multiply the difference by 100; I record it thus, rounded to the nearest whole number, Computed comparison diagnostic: -46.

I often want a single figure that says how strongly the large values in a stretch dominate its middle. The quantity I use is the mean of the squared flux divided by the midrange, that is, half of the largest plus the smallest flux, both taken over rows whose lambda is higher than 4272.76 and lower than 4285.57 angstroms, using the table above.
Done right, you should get 3.12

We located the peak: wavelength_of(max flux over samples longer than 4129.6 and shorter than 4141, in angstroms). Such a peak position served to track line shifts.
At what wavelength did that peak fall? 4135.79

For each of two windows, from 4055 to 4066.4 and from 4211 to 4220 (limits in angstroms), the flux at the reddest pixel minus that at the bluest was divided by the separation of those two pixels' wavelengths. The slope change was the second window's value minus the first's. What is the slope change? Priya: -0.012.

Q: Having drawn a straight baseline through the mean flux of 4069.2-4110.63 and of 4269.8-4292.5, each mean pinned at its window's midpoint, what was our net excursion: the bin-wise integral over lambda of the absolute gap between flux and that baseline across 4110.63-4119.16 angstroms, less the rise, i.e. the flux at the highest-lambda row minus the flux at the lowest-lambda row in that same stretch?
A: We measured 0.56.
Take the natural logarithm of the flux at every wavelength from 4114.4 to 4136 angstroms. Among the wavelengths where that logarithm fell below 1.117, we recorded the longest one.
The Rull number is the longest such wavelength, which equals 4134.84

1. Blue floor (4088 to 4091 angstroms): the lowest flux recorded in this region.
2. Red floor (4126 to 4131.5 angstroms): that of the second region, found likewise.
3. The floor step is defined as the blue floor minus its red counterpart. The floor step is 0.33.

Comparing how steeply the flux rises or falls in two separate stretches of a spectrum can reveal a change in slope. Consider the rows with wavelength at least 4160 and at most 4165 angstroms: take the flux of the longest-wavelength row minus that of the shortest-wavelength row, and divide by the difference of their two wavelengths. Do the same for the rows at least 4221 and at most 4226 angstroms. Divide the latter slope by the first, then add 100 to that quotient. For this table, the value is 120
